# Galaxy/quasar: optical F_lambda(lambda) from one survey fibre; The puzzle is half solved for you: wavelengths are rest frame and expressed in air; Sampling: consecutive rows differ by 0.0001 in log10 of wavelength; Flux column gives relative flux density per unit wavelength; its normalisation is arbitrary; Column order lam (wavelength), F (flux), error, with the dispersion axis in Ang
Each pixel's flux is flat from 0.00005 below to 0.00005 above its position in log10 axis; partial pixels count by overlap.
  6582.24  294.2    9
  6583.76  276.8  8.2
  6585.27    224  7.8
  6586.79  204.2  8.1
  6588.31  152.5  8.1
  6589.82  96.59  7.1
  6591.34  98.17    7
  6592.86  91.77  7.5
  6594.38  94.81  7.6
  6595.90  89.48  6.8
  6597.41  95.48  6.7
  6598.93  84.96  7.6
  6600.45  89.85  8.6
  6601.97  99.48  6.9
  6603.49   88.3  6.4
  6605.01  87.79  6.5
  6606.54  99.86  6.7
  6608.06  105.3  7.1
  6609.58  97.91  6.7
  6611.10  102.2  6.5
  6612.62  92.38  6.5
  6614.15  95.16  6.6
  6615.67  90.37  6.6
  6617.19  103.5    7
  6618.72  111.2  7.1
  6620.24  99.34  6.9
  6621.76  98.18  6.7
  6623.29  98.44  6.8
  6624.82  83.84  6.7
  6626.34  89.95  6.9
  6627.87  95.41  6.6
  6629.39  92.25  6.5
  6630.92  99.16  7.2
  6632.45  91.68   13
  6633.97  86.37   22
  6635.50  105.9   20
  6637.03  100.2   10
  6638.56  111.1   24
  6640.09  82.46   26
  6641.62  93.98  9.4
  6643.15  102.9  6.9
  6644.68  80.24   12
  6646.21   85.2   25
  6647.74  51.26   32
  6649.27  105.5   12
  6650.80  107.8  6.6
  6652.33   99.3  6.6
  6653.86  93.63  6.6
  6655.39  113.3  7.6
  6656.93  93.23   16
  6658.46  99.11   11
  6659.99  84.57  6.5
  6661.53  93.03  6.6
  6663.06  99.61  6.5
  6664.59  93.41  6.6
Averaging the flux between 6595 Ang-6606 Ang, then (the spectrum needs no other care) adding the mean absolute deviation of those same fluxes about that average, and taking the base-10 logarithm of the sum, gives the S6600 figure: 1.98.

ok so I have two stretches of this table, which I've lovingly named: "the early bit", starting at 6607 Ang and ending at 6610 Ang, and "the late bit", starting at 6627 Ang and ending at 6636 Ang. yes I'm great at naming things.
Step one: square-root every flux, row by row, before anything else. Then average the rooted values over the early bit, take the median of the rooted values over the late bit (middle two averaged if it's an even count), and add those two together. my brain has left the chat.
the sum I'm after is 19.8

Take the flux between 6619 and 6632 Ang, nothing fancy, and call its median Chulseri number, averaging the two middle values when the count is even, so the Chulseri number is 97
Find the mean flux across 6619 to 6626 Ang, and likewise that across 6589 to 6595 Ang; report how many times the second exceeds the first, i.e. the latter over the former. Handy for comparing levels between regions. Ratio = 1.00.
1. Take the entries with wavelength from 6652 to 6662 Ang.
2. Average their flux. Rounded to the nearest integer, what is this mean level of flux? 97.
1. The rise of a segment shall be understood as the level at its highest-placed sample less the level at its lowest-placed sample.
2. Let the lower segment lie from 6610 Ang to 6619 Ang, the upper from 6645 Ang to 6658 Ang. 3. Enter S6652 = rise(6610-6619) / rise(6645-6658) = 1.1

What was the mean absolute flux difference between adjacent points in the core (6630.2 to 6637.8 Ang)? 10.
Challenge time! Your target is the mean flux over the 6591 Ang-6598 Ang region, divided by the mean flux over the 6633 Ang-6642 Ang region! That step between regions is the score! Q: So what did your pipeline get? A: 0.97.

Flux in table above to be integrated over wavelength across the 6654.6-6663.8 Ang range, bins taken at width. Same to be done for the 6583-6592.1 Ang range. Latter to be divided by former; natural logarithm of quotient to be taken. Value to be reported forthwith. 0.58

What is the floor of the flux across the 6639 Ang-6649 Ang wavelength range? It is 51.26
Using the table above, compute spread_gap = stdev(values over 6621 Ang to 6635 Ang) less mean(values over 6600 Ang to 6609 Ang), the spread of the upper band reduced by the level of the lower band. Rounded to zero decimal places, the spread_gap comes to -90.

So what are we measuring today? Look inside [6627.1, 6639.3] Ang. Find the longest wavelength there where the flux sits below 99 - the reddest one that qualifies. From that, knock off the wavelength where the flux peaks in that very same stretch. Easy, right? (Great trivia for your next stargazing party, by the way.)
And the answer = -4.6 Ang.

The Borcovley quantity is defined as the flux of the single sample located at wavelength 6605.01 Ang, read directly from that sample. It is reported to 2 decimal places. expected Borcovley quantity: 87.79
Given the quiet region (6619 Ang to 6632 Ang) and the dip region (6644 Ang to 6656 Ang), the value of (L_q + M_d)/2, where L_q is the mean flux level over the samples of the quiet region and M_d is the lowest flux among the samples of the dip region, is 73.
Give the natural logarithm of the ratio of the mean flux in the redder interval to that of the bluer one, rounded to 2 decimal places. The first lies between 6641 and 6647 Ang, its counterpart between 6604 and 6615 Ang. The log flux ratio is -0.07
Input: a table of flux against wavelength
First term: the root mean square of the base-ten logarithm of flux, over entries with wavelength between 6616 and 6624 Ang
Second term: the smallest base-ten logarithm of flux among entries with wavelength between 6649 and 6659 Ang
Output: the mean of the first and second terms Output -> 1.99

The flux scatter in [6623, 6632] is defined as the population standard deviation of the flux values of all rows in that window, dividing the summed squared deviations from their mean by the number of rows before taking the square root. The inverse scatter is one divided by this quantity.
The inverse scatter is 0.19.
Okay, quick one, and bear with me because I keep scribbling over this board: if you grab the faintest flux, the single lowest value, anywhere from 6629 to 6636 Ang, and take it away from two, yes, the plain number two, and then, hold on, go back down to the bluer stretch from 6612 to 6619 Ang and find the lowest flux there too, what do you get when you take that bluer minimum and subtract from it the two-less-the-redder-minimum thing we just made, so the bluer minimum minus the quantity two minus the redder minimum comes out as 175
